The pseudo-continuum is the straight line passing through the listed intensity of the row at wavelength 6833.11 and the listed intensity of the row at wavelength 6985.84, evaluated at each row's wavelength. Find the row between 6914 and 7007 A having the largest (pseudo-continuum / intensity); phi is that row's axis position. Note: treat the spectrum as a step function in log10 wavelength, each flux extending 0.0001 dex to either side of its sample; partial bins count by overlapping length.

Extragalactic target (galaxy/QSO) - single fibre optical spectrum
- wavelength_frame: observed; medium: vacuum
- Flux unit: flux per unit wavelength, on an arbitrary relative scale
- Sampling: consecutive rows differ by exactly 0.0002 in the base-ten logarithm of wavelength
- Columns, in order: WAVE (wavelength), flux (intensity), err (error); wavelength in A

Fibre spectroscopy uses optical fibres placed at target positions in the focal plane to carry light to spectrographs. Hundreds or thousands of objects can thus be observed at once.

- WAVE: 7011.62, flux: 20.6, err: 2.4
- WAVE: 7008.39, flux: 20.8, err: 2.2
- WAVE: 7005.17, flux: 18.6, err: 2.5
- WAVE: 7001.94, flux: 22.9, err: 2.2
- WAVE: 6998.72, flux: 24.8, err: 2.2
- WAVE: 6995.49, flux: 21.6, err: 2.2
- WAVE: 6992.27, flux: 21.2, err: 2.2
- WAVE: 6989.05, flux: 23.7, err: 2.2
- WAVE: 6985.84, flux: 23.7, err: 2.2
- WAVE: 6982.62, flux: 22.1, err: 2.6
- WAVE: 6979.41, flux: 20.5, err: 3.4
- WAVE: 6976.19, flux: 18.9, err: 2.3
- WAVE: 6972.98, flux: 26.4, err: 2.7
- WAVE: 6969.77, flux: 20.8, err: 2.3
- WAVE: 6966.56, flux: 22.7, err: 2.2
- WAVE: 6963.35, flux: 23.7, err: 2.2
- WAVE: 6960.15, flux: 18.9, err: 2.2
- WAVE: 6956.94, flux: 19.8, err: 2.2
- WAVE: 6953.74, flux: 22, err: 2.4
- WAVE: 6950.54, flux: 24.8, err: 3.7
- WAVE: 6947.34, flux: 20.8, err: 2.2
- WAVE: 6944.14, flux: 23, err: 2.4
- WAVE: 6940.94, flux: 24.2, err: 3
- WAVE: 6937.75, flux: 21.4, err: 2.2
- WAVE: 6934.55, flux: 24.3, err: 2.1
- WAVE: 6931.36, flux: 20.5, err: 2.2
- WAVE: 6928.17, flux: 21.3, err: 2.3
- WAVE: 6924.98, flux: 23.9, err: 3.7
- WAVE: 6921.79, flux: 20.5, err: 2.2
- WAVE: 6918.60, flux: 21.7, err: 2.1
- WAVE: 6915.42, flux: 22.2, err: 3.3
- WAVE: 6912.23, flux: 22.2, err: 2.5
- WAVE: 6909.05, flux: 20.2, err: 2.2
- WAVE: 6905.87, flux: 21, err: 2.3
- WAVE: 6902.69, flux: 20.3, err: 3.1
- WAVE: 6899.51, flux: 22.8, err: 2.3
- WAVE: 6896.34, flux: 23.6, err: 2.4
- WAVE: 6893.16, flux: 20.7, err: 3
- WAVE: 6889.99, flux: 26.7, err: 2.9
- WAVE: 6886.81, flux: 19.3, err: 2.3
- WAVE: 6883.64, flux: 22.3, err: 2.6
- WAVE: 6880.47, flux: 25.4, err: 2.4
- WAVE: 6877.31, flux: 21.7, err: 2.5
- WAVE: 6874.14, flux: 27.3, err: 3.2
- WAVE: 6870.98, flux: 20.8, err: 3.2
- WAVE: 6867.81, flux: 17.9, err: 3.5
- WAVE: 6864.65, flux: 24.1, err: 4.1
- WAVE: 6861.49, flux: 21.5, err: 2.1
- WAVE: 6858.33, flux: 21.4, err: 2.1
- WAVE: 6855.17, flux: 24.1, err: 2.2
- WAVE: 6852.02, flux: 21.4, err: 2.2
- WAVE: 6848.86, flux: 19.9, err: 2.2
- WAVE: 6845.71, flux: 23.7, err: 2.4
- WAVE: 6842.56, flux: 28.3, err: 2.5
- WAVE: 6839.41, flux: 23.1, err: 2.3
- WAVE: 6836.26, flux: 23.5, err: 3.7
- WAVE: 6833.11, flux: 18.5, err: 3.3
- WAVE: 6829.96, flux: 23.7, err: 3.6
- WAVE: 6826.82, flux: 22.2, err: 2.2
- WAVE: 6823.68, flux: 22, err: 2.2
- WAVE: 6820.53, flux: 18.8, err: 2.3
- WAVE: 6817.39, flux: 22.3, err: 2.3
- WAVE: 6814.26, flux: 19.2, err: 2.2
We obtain 7005.17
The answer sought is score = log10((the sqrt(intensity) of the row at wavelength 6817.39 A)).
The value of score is 0.674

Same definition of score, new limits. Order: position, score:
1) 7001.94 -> 0.680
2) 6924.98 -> 0.689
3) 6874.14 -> 0.718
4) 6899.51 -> 0.679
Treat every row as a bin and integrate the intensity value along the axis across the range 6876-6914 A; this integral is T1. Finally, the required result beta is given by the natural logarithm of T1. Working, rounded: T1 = 843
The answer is 6.74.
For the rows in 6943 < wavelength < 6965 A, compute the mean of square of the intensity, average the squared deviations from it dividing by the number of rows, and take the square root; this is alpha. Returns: 86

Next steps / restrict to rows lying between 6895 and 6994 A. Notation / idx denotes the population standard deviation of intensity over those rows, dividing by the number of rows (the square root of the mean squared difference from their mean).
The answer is 1.77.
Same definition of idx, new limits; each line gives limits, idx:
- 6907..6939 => 1.32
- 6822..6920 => 2.35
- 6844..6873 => 1.95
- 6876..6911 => 2.19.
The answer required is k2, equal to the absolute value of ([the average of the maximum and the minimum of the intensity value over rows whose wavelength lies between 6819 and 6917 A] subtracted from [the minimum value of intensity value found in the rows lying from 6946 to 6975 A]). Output 4.20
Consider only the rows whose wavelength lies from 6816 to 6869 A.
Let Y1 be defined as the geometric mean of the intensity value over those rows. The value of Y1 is 22.0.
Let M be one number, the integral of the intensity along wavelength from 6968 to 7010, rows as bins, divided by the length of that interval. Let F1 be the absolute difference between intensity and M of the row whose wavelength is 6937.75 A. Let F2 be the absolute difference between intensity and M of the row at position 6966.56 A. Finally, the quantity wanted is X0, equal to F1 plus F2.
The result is 1.3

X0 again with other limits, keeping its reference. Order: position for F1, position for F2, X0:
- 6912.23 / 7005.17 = 3.6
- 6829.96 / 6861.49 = 2.2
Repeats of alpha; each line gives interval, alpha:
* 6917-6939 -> 64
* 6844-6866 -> 68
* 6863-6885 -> 131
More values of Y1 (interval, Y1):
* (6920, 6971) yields 22.0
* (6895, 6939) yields 21.8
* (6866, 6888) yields 21.9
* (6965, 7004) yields 22.4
